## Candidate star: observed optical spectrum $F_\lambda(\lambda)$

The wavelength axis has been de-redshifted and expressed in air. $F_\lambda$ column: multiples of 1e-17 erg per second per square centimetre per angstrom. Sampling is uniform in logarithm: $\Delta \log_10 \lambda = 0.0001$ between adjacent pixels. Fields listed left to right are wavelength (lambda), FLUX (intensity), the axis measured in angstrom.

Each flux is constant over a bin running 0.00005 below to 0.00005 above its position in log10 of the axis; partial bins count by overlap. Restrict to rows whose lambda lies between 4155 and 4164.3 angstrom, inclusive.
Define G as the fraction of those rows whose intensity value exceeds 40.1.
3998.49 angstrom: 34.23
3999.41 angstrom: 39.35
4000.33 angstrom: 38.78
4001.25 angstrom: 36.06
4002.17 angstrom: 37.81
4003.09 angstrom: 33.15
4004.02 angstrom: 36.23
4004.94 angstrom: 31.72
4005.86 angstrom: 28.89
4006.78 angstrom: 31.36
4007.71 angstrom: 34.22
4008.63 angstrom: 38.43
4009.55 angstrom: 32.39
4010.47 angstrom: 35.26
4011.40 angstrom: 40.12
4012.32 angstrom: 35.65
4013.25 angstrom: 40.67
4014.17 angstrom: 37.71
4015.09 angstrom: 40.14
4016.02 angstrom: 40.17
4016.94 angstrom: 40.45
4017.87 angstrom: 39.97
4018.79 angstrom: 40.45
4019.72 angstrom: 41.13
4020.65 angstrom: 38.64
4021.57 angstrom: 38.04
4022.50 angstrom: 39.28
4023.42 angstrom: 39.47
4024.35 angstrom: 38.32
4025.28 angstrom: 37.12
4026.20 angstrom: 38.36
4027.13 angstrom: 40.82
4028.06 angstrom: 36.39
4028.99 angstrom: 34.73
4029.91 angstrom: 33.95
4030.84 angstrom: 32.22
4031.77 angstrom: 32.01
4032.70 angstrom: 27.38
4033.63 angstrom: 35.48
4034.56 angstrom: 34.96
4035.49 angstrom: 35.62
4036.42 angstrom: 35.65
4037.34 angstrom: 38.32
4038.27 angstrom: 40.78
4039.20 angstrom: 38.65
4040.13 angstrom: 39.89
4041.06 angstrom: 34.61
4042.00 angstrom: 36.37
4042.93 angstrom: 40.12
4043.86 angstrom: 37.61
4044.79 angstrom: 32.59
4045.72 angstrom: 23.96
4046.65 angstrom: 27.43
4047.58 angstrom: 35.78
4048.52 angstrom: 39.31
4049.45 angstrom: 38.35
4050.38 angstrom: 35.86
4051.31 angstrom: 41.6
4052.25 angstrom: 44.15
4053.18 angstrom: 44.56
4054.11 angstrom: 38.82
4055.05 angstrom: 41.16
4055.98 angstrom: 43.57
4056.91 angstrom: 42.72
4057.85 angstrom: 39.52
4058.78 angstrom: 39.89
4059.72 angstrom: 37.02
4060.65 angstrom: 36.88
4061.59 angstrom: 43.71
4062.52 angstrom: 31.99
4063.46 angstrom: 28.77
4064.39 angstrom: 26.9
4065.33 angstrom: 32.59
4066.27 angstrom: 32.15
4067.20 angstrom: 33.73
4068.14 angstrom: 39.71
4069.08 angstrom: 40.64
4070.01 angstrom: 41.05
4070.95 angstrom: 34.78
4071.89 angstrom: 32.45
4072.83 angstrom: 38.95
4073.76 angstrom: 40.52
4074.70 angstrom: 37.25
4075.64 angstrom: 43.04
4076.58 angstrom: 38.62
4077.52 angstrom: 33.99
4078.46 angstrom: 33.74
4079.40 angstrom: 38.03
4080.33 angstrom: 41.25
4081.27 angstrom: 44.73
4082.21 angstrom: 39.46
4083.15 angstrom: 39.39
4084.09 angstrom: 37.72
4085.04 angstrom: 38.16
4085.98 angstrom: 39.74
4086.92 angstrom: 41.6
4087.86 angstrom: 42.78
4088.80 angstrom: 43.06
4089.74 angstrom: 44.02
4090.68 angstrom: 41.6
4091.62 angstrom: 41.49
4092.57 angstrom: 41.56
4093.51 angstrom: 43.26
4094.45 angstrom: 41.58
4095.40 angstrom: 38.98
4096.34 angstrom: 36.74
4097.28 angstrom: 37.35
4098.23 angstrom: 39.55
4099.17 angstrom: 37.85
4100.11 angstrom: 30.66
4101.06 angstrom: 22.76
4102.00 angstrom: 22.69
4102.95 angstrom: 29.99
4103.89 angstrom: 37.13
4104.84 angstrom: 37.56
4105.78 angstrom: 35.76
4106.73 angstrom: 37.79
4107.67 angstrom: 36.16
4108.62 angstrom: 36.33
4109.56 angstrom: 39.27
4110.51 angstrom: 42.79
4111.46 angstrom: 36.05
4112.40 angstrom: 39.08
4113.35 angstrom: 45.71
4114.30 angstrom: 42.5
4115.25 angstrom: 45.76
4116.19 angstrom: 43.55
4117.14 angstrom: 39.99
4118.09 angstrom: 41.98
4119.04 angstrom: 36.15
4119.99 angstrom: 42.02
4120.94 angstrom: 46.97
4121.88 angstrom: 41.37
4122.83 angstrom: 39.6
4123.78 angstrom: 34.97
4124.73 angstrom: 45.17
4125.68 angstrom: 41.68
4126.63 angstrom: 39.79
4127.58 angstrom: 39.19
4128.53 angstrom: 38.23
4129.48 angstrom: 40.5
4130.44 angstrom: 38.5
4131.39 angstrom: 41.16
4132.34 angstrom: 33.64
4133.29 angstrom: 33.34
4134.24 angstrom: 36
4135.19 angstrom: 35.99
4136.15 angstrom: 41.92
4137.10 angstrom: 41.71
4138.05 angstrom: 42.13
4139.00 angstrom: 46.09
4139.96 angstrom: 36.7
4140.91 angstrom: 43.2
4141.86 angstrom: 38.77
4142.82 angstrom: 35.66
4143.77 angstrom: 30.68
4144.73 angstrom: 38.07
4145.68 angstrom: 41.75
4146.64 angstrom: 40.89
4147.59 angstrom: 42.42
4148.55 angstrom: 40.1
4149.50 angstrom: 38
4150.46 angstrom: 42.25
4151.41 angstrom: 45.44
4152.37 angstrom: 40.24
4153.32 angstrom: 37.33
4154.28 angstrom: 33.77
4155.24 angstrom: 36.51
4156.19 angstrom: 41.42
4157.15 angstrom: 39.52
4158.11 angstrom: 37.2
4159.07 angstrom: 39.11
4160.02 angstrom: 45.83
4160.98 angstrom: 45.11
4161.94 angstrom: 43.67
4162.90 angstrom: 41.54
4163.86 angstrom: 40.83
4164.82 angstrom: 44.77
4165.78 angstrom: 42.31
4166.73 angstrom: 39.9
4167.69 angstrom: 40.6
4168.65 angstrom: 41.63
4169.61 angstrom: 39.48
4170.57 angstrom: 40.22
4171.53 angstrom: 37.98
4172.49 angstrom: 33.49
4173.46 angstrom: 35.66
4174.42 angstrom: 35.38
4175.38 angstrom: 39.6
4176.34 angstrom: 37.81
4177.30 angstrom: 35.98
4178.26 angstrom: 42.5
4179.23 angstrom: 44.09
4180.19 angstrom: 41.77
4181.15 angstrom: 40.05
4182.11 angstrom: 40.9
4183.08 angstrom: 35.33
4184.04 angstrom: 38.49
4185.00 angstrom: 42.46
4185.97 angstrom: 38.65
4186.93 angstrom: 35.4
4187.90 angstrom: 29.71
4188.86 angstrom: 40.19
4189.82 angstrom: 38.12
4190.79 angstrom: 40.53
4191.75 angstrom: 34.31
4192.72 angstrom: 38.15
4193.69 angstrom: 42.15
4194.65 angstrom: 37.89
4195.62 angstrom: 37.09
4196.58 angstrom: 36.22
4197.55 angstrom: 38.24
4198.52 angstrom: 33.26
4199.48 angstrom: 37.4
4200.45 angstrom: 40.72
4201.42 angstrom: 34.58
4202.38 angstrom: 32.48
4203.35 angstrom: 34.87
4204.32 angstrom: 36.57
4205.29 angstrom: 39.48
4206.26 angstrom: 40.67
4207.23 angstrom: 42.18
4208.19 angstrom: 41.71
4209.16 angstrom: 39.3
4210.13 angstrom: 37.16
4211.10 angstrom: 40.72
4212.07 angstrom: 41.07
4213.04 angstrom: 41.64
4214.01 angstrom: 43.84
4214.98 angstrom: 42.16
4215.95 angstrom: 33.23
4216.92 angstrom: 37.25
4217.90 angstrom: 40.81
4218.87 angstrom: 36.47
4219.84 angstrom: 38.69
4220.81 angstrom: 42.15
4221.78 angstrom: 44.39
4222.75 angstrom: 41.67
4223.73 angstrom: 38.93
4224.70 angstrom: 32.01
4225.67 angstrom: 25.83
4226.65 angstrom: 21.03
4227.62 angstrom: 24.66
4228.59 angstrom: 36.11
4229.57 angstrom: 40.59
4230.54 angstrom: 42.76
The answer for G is 0.60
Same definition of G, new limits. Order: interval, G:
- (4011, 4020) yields 0.70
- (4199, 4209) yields 0.40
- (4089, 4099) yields 0.60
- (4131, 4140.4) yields 0.50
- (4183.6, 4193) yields 0.30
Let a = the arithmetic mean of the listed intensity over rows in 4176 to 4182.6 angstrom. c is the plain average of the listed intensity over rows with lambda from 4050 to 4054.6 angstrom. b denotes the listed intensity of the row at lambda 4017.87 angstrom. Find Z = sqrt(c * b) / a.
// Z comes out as 1.00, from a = 40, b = 39.97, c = 41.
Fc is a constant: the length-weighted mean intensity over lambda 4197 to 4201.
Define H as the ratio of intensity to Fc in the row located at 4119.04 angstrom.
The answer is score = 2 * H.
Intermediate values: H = 0.97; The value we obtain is 1.94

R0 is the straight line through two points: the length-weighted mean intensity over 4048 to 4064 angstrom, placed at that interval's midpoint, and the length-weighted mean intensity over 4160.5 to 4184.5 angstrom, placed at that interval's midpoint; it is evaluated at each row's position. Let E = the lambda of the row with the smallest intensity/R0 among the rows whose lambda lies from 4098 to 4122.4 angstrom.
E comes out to 4102.00 angstrom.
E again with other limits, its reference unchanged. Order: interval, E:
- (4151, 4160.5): 4154.28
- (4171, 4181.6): 4172.49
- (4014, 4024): 4014.17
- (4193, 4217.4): 4202.38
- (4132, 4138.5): 4133.29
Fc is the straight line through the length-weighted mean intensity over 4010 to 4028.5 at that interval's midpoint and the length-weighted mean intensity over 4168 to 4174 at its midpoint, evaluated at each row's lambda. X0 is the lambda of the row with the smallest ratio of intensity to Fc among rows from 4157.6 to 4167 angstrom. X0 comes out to 4158.11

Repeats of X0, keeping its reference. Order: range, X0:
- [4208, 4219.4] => 4215.95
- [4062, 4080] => 4064.39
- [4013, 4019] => 4014.17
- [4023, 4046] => 4045.72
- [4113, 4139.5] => 4133.29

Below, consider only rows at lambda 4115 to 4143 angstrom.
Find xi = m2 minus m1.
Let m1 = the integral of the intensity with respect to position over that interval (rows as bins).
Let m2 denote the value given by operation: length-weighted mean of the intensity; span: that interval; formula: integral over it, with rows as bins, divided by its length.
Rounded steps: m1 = 1122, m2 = 40.1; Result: -1082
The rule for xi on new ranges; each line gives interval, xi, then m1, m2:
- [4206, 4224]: -684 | 724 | 40.2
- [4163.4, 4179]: -574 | 614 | 39.3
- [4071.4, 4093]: -818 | 857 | 39.7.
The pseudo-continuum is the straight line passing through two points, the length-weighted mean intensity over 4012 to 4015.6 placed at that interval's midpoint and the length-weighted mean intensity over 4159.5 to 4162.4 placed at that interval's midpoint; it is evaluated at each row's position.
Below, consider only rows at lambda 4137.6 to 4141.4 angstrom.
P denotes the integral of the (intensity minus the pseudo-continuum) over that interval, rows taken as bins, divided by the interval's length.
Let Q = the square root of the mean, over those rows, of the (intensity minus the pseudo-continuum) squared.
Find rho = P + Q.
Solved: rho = 2.0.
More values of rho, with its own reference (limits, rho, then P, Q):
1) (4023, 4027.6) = 1.0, -0.3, 1.3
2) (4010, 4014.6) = 1.6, -0.7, 2.3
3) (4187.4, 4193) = 0.7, -9.3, 10.0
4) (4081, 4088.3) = 1.2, -1.3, 2.5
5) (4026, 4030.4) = 1.0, -2.5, 3.5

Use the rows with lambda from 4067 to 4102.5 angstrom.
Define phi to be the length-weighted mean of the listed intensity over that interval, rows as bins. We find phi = 38.3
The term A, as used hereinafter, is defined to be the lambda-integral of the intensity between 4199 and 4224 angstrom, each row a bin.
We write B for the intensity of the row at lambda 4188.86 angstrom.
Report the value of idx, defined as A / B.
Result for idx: 24.4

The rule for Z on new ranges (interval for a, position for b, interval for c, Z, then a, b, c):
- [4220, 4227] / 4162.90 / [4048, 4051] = 1.13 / 35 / 41.54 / 38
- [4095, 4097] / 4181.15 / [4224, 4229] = 0.88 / 38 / 40.05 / 28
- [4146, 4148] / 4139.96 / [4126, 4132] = 0.91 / 42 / 36.7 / 40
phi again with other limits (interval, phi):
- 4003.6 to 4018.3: 36.5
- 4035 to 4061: 37.9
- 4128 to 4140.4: 38.9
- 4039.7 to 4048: 34.2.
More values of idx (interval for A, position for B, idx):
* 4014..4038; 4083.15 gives 22.7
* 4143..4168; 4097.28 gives 27.0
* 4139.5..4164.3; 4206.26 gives 24.3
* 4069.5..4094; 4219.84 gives 25.2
